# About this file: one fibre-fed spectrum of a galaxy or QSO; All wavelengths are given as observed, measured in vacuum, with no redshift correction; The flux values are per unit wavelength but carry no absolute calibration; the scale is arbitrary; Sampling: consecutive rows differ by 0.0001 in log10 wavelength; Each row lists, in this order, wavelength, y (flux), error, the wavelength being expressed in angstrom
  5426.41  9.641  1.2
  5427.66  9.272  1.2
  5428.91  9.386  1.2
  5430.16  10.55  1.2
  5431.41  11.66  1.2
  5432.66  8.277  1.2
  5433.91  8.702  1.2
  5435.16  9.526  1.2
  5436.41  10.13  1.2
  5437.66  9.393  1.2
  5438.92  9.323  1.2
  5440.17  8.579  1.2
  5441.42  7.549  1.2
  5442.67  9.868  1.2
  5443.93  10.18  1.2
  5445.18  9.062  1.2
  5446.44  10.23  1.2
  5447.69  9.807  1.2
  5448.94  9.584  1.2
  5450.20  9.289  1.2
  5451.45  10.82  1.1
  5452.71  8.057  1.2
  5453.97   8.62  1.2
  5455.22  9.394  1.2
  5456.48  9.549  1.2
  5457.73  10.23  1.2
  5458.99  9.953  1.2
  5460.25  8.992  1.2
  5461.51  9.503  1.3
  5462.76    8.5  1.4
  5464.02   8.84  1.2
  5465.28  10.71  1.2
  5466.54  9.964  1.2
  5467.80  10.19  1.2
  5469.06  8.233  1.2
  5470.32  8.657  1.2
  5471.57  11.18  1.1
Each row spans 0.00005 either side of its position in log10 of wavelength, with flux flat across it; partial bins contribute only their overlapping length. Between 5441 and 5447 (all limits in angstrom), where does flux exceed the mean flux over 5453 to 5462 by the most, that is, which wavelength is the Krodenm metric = 5446.44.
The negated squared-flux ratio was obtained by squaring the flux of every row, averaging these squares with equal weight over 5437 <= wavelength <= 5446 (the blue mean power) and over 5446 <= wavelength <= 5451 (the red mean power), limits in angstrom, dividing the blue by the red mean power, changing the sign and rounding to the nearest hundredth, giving -0.89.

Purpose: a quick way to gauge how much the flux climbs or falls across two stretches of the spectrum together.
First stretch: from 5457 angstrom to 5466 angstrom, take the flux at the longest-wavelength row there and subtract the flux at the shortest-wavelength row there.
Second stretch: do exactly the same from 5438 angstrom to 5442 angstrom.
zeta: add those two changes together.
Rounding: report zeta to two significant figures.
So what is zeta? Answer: -1.3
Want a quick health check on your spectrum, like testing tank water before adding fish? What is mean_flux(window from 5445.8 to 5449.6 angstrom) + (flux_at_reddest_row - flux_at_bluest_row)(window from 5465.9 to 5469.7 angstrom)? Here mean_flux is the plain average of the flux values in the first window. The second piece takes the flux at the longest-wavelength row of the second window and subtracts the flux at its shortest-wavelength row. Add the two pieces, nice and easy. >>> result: 8.1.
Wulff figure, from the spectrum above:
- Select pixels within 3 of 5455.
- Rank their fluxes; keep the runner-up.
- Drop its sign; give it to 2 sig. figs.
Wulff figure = 9.5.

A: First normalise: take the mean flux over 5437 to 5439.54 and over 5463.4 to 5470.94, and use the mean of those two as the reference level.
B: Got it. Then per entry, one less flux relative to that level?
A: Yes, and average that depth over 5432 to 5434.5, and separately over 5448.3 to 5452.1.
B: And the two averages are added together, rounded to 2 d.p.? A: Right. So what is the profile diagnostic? 0.04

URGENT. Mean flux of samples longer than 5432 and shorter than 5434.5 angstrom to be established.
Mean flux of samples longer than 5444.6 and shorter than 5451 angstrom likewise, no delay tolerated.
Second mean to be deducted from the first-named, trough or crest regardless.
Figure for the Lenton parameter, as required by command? -1.1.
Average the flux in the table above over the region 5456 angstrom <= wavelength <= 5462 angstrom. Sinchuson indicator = 9.65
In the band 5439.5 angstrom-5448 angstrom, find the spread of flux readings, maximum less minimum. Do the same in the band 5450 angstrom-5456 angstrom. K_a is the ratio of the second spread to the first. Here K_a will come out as 1.0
